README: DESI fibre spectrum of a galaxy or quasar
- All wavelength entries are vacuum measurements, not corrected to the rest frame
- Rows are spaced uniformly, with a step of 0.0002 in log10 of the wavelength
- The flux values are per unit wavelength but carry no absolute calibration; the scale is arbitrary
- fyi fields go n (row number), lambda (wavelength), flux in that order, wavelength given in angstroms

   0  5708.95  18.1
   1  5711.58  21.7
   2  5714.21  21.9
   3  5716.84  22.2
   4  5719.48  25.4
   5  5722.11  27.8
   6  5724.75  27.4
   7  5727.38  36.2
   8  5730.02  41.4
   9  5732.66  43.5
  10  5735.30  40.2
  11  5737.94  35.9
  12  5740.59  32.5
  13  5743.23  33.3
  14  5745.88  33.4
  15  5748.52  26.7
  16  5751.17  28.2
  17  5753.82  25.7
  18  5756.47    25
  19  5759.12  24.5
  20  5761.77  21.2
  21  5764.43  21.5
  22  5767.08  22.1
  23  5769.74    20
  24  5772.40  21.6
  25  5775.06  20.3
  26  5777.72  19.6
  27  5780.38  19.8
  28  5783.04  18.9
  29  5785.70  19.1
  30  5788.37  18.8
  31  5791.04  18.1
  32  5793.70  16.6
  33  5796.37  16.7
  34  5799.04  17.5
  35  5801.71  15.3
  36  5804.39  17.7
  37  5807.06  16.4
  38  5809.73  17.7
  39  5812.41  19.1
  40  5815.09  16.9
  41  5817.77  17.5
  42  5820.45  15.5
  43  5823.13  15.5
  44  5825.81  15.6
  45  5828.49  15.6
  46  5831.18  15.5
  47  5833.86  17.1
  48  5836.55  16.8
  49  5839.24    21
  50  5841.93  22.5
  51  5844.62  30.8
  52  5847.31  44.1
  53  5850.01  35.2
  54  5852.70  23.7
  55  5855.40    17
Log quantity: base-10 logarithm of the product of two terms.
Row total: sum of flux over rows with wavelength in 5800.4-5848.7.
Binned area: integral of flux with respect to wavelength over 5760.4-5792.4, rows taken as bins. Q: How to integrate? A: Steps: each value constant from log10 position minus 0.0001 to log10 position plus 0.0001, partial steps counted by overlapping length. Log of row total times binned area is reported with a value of 5.35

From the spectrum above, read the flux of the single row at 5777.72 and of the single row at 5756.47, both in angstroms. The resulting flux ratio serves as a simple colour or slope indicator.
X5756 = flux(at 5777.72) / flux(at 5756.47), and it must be 0.78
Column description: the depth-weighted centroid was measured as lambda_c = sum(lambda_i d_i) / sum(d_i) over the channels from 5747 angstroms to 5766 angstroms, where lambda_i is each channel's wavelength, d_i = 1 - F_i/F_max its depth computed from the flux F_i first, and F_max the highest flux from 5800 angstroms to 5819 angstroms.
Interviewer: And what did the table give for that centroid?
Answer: 5754.4 angstroms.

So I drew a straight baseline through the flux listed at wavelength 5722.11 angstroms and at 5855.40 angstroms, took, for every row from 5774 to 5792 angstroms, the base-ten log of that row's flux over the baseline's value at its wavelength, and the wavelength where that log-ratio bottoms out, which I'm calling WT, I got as 5791.04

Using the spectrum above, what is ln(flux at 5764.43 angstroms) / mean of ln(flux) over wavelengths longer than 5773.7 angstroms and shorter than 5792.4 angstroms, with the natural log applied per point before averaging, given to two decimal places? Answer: 1.04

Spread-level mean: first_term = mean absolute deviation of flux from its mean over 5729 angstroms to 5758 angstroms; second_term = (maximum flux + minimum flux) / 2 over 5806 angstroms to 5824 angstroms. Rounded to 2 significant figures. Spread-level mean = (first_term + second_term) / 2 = 11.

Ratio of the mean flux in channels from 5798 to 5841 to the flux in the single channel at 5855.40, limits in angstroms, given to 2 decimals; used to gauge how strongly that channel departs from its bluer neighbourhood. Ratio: 1.00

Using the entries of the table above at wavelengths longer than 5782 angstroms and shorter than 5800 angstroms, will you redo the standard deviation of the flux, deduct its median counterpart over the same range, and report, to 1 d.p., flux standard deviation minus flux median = -17.1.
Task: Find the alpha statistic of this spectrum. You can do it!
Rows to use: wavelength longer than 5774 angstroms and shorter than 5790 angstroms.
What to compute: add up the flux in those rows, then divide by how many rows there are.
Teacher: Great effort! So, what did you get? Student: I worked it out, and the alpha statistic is 19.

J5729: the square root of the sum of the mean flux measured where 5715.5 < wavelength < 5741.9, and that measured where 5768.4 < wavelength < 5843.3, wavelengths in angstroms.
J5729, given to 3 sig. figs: 7.16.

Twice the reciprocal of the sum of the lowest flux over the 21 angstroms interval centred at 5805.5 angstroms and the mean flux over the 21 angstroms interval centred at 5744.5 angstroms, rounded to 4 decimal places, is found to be 0.0423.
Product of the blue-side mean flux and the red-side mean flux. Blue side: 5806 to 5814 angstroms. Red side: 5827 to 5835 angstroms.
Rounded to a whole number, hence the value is 285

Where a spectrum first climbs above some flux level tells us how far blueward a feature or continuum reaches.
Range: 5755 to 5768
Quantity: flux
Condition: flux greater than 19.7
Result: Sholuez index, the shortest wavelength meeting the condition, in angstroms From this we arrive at 5756.47 angstroms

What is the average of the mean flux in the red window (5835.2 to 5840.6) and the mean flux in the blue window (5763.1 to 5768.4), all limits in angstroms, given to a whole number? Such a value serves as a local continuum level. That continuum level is 20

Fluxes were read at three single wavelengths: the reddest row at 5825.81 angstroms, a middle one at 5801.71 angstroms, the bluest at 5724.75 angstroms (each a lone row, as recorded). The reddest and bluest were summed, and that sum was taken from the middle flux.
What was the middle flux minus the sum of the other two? -28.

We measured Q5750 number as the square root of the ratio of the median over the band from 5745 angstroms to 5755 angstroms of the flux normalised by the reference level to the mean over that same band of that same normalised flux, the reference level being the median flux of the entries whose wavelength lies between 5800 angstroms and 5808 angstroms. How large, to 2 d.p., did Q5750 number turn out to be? 0.98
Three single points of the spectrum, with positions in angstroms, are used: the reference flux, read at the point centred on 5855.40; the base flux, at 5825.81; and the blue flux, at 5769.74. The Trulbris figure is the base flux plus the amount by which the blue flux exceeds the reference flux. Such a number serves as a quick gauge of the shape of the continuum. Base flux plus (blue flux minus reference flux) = 19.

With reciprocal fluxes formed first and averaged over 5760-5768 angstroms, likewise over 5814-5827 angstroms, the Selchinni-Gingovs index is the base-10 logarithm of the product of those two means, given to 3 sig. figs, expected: -2.54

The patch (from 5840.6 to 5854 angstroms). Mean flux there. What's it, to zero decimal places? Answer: 31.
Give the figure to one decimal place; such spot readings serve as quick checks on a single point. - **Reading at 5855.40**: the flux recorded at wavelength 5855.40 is 17.0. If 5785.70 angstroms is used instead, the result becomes 19.1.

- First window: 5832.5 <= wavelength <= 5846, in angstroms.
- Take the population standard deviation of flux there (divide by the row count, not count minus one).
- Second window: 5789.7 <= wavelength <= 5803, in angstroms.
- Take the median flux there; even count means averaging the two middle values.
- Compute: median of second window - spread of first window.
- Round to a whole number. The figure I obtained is 12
